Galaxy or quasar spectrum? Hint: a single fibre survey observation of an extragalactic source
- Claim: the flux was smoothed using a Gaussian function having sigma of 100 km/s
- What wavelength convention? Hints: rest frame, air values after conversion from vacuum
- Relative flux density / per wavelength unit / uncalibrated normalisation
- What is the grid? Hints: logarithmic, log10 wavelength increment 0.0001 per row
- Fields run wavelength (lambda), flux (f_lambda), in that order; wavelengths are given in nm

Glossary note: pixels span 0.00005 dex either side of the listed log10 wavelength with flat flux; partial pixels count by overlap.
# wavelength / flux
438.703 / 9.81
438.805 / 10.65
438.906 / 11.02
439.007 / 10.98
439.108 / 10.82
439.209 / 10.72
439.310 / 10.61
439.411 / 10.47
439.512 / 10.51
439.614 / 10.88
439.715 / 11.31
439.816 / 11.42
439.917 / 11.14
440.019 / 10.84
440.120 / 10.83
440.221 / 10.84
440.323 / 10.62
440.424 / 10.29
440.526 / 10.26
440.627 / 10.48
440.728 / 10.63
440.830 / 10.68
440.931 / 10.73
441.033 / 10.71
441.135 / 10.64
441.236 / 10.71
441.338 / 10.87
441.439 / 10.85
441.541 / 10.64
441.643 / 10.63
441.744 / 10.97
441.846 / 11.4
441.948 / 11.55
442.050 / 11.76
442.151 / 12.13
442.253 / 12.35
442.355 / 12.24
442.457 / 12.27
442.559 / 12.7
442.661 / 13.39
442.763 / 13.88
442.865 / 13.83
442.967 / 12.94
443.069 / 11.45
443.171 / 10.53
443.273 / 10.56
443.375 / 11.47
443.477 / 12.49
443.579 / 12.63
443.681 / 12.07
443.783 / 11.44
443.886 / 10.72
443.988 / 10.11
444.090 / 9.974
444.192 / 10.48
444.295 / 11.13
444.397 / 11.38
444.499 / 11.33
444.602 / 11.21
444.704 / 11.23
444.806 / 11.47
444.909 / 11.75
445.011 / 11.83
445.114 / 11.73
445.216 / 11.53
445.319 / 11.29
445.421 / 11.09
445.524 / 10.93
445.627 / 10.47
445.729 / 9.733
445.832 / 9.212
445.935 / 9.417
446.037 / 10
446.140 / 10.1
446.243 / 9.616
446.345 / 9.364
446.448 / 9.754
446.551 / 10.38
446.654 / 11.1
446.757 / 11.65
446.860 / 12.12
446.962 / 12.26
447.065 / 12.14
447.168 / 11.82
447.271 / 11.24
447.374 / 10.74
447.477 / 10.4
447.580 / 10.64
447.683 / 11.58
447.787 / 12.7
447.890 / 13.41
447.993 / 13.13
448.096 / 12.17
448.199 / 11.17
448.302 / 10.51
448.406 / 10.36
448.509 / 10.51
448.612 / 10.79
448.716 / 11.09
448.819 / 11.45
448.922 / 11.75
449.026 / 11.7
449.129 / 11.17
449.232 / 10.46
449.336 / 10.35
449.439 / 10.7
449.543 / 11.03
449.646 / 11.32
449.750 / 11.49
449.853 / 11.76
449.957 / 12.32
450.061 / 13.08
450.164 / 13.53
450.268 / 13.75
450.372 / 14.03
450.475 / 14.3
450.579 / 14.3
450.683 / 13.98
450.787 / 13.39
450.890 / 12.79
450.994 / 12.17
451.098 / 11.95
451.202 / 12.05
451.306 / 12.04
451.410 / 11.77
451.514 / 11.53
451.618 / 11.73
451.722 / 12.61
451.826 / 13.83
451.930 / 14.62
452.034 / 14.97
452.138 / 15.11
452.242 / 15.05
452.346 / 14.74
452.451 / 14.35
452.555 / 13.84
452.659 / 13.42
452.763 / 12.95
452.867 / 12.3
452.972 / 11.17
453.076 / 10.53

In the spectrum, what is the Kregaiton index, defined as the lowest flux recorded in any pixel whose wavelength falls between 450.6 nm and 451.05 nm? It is 12.17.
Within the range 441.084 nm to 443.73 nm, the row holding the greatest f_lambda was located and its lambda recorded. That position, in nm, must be 442.763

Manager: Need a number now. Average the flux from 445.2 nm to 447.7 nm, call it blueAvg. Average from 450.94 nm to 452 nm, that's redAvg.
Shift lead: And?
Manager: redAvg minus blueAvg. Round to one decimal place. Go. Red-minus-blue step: 1.7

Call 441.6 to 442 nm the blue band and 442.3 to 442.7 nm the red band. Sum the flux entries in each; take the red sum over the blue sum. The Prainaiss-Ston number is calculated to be 1.14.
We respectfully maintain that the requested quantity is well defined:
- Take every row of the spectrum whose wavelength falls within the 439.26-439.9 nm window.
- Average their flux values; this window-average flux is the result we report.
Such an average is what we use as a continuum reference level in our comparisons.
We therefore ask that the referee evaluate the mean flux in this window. 10.9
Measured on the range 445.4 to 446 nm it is 10.1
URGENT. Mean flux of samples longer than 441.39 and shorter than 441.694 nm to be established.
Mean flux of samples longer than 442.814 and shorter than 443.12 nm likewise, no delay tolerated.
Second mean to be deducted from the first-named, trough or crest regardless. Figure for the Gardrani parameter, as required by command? -2.0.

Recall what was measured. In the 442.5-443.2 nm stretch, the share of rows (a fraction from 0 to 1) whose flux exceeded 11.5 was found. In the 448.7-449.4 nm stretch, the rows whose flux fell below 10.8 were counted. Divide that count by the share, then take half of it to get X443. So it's 1.4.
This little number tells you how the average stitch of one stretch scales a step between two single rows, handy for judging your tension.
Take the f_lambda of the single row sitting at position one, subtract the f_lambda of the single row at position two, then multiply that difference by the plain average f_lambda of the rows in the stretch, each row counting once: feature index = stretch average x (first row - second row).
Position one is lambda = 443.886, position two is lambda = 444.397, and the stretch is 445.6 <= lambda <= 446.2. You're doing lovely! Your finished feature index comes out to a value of -6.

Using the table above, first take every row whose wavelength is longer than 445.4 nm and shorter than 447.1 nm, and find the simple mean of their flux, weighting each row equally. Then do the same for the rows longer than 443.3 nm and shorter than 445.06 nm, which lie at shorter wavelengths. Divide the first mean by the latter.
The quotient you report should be 0.93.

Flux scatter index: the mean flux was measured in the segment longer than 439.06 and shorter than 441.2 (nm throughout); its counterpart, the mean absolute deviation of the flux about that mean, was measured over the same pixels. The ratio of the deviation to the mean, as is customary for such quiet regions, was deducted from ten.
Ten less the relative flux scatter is 9.980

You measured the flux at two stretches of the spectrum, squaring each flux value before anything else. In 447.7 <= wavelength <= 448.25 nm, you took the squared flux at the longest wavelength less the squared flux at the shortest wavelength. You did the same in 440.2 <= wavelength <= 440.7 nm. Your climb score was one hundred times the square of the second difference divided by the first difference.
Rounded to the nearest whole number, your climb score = -161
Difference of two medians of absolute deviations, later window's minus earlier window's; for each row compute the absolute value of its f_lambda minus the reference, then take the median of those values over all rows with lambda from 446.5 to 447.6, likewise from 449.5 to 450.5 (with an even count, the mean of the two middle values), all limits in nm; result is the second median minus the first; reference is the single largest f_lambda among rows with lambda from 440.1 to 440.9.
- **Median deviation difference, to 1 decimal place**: 1.4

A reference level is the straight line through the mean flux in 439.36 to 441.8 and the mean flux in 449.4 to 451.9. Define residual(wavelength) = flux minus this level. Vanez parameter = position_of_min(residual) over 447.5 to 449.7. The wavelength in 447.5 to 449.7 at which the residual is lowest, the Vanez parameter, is 449.336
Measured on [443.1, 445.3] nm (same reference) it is 444.090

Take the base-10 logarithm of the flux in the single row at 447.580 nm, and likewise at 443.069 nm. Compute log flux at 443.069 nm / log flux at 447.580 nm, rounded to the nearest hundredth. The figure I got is 1.03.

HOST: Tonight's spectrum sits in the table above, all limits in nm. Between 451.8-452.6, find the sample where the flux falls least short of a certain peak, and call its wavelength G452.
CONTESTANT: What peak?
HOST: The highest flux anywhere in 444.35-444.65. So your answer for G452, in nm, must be 452.138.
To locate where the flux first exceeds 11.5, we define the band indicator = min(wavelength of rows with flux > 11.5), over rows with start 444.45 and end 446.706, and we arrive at 444.909 nm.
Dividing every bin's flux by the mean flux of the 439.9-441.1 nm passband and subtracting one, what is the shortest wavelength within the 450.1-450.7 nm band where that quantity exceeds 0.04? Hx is 450.164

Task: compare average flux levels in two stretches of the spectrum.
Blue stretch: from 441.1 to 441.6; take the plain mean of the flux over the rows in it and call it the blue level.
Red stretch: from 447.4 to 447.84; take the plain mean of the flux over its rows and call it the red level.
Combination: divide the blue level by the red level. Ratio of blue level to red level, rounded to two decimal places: 0.95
